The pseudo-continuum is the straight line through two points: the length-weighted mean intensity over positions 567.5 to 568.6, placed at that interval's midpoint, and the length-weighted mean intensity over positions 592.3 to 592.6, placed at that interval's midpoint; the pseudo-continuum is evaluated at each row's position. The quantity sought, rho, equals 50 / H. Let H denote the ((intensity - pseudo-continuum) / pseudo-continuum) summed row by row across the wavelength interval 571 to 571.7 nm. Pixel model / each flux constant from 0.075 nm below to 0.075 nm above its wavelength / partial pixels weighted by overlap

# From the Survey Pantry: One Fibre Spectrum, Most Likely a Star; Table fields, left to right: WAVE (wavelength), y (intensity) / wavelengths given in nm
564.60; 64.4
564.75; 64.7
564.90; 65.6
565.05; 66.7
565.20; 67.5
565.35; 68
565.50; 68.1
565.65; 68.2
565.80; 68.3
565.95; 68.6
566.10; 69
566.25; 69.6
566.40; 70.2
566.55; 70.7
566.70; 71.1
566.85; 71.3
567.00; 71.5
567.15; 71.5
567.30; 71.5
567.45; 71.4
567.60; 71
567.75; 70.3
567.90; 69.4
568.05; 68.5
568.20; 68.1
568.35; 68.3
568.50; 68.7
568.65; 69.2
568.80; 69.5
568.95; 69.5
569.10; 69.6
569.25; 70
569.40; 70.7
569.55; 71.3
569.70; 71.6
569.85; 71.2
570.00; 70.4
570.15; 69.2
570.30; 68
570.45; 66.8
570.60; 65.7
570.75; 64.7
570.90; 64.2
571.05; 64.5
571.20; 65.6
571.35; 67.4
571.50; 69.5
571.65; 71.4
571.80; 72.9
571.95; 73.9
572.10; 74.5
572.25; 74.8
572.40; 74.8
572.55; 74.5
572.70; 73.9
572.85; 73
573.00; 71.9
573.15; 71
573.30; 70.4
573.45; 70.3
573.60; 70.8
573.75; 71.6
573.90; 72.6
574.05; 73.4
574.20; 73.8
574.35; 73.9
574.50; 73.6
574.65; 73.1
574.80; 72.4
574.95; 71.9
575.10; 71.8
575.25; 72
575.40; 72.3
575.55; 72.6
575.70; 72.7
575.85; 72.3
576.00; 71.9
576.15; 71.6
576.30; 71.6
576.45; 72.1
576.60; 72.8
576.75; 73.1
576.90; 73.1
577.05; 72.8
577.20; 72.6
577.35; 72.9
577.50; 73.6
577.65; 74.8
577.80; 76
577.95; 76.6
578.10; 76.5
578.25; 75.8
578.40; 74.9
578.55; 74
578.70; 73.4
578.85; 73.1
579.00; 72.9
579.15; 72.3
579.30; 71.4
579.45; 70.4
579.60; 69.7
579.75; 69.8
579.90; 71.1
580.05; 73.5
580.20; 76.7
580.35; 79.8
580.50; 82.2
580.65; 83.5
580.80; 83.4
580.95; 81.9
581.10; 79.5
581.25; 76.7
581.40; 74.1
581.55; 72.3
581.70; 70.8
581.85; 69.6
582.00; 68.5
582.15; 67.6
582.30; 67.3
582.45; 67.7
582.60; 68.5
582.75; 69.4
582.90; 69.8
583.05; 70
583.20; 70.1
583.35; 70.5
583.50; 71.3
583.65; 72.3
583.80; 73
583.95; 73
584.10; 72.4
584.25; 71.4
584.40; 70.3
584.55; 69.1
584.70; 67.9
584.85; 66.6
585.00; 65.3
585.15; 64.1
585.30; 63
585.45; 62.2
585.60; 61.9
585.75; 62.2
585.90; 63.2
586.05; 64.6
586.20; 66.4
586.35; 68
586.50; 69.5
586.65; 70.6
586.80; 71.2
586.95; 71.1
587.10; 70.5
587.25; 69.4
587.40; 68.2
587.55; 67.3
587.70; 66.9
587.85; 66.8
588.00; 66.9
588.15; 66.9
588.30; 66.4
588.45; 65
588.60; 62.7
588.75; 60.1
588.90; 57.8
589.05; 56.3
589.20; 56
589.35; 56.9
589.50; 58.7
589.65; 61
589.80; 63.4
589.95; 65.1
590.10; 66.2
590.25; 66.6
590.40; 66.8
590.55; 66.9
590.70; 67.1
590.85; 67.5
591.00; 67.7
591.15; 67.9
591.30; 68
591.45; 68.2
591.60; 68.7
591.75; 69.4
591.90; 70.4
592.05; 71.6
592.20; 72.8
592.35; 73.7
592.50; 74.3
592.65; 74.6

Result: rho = -316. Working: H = -0.16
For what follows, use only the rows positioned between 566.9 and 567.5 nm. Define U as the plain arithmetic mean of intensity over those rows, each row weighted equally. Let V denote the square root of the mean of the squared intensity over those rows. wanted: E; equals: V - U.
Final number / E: 0.0000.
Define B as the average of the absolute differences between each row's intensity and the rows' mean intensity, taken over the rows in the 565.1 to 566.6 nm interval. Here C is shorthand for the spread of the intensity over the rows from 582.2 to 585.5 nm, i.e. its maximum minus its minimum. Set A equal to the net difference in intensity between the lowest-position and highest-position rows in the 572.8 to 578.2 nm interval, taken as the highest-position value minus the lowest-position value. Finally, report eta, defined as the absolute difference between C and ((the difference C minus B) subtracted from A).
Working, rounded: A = 3.5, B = 0.8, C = 10.8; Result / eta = 17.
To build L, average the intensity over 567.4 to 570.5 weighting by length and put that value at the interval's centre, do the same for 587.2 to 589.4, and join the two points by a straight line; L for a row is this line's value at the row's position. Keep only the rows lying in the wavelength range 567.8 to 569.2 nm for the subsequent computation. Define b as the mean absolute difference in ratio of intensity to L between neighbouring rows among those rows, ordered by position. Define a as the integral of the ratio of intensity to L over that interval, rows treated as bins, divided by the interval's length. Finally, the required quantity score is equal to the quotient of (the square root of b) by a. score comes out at 0.074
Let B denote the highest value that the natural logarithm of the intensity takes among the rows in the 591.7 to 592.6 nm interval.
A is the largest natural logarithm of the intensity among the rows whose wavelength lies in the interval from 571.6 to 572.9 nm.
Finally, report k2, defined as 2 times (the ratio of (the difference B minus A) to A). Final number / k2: -0.003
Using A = 4.31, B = 4.31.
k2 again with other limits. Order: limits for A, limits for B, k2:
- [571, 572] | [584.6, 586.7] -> -0.021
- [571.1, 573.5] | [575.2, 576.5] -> -0.013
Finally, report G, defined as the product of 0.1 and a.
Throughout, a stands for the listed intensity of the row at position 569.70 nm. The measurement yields 7.16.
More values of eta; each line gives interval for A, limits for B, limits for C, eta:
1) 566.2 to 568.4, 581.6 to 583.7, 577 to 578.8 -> 8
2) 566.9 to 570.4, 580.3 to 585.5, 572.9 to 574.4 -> 6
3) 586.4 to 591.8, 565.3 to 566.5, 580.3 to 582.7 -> 32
